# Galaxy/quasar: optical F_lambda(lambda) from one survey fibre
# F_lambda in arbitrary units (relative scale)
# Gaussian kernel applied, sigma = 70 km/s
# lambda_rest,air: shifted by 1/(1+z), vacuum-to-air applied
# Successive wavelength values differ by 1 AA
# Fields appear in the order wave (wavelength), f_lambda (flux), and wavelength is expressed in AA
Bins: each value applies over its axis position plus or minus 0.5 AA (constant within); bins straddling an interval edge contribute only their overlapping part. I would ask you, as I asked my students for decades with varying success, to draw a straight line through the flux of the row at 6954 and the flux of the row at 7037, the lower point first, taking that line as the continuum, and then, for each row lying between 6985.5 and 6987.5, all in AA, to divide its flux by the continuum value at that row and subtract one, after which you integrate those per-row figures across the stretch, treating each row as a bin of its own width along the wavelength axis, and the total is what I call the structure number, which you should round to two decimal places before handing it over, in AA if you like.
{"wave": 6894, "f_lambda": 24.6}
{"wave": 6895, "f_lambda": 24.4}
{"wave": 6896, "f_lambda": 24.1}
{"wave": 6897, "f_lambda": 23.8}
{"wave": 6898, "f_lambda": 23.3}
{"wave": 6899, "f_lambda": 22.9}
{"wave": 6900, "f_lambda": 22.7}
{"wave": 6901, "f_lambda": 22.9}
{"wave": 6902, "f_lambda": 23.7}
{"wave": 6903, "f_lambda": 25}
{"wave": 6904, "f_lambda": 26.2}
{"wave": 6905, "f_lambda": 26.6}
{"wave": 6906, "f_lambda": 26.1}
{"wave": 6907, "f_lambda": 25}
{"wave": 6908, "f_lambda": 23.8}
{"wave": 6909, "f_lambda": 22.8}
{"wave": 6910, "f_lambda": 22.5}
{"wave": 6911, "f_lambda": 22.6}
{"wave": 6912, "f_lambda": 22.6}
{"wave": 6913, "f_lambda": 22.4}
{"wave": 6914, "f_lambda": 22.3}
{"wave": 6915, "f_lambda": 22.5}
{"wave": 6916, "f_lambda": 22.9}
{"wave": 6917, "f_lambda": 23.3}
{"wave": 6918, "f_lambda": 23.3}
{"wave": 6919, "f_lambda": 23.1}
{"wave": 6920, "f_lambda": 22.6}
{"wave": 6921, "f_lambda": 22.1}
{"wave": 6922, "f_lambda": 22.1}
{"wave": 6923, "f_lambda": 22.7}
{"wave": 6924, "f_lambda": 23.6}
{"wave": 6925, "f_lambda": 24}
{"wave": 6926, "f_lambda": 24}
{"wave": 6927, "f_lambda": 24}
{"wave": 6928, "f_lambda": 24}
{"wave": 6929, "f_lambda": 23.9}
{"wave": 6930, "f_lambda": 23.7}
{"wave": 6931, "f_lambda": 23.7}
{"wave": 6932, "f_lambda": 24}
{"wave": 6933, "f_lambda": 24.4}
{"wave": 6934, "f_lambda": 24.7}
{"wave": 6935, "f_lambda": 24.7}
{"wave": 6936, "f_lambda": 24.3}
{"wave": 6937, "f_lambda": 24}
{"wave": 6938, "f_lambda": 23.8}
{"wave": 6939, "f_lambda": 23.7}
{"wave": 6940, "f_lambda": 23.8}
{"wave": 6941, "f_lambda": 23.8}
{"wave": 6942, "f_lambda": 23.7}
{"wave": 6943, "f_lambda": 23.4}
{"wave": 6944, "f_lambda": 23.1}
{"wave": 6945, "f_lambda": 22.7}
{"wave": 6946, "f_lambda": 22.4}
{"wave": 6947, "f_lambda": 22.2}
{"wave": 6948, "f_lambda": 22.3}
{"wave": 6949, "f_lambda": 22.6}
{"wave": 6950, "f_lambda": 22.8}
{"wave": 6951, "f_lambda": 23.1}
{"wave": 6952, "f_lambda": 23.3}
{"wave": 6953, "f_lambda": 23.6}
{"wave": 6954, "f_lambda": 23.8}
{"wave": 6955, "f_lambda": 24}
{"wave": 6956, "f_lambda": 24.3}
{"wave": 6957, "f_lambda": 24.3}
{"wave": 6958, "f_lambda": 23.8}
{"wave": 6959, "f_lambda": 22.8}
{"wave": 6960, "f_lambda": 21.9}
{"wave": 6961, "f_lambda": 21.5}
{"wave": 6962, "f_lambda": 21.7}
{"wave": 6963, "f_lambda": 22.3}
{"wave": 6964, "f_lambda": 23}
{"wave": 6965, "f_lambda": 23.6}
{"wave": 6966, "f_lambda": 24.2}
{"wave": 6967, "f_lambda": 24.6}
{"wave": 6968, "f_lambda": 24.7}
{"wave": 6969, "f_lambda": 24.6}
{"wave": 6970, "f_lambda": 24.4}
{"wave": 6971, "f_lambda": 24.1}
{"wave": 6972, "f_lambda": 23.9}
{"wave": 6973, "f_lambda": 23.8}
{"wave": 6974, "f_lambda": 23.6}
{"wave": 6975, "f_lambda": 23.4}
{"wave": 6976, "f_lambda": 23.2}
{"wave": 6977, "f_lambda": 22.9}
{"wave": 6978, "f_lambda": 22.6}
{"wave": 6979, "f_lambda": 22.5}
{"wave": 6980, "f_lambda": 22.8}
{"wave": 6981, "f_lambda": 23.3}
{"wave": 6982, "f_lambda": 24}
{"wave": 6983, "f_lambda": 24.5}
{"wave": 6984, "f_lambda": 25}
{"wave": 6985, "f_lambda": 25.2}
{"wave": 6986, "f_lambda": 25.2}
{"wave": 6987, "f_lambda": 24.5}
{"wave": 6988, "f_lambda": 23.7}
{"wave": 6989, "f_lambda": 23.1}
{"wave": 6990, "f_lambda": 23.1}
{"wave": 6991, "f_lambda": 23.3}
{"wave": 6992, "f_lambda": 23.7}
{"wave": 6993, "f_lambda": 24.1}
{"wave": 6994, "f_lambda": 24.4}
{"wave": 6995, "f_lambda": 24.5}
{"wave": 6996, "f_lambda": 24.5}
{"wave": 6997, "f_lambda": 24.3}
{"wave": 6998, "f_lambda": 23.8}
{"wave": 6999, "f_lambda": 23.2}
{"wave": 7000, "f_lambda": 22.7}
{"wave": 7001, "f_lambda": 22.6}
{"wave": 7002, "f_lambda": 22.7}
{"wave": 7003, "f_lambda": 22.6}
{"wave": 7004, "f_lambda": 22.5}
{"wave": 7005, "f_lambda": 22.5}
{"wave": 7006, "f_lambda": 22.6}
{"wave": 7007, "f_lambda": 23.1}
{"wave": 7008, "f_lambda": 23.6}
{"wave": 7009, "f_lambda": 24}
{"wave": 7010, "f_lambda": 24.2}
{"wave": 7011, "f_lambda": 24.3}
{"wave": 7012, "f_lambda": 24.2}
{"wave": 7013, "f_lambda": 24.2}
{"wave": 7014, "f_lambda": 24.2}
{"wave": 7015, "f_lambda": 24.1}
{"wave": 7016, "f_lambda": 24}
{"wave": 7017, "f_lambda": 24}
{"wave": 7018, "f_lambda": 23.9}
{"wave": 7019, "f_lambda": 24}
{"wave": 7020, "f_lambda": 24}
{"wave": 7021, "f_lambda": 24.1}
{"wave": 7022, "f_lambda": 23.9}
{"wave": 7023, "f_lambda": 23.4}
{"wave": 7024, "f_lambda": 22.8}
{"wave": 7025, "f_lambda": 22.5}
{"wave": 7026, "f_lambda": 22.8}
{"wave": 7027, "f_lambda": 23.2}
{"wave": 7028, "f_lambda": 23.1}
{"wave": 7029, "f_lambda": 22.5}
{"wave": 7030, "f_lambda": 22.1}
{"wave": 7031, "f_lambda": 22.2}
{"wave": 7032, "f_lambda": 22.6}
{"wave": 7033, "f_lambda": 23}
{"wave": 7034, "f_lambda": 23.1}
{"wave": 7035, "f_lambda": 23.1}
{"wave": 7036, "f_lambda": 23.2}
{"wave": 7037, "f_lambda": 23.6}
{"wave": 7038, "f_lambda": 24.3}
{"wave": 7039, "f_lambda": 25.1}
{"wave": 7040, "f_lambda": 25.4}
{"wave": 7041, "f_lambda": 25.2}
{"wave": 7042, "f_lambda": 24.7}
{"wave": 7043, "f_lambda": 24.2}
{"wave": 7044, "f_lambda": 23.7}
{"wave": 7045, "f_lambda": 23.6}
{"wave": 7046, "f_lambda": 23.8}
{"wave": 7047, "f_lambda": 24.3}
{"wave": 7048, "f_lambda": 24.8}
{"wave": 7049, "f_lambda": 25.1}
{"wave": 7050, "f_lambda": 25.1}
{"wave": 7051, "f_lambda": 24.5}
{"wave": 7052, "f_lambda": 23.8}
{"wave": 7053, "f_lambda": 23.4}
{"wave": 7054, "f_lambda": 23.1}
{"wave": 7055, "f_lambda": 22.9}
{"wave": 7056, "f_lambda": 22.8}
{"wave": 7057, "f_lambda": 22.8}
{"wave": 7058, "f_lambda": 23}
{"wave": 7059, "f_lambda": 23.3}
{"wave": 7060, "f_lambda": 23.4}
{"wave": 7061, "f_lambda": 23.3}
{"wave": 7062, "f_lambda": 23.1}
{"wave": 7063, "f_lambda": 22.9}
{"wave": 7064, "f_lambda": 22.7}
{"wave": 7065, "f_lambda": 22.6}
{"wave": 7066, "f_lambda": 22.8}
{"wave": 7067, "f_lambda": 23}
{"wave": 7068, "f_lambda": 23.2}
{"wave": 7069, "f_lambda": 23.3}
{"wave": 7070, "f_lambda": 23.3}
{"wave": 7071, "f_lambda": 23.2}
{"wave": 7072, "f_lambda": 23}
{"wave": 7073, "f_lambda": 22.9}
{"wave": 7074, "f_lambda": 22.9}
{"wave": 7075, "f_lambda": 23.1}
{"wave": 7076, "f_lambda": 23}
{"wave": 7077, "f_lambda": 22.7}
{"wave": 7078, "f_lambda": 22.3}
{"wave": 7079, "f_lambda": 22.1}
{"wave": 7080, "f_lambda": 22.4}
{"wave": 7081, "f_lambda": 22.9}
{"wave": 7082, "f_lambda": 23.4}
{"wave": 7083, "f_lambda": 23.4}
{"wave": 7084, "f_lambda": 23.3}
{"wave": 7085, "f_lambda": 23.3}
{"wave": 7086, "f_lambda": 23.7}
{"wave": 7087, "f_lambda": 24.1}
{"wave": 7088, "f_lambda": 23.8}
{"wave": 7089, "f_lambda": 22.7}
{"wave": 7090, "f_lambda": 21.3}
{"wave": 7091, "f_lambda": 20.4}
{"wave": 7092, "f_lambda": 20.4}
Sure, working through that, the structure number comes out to 0.10 AA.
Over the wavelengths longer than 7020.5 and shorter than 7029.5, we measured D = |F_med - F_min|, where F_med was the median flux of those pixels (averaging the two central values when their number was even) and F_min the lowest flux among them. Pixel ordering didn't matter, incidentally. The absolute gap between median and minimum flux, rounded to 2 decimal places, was 0.60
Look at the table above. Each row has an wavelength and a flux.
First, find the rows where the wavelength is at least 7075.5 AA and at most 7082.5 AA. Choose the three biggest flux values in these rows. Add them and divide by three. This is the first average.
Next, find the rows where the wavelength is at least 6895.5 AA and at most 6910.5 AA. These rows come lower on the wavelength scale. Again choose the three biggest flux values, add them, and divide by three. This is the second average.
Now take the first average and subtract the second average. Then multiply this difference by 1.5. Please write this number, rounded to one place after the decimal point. -4.8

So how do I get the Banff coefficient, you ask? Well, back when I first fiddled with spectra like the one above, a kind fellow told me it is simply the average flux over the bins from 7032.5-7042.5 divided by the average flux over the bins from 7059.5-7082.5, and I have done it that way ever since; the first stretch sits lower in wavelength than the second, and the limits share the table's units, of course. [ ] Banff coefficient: 1.05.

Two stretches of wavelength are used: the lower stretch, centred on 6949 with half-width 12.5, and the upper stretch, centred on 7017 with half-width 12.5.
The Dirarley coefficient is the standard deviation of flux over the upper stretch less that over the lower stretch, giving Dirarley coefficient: -0.1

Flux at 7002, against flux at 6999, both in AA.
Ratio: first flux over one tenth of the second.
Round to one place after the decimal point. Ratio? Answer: 9.8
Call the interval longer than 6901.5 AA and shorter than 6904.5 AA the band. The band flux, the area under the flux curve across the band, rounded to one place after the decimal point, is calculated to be 74.9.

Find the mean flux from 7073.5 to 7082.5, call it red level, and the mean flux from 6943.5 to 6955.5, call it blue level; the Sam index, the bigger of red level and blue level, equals 23.0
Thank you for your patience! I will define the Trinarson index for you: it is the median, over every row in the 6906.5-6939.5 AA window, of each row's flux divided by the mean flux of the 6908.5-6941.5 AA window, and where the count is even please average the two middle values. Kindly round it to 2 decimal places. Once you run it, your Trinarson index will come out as 1.01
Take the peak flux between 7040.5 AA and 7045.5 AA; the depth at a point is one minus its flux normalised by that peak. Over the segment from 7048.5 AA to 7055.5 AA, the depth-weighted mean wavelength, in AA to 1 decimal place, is 7053.4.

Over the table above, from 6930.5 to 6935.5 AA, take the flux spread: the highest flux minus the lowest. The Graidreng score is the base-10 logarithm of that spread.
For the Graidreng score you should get 0.00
